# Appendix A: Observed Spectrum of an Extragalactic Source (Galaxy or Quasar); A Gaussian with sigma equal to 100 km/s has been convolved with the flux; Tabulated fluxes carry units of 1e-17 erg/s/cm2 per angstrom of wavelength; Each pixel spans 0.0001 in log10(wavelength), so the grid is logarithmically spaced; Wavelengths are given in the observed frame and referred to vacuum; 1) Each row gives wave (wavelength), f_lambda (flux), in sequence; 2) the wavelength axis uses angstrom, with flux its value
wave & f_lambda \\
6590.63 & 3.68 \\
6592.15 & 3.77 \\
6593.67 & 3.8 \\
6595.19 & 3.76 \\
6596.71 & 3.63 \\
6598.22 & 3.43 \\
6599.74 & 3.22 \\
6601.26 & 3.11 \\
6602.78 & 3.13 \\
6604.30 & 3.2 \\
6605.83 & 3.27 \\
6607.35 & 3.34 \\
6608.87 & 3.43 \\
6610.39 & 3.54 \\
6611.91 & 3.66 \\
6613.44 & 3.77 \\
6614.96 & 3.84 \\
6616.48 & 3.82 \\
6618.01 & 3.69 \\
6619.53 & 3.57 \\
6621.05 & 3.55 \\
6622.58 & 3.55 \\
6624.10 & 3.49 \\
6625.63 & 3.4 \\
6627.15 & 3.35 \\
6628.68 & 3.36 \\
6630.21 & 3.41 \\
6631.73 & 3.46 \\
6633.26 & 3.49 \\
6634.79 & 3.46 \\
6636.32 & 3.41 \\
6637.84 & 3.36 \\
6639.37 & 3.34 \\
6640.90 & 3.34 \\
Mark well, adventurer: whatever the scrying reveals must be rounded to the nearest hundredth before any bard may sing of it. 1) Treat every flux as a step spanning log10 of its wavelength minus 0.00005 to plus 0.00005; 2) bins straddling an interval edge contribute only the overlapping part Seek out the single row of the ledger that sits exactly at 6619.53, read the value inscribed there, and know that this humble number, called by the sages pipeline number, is 3.57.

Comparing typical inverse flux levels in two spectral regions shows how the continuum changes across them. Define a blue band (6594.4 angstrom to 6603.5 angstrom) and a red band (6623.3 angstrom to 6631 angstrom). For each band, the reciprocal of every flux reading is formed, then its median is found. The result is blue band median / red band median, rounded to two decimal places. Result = 1.02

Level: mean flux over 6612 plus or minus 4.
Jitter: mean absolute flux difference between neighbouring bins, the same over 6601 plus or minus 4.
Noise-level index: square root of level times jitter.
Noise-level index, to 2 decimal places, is 0.61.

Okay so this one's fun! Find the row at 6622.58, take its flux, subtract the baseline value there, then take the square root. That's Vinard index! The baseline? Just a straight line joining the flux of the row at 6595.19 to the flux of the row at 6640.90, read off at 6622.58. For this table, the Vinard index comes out 0.20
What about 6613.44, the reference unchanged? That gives 0.42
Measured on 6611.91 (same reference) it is 0.23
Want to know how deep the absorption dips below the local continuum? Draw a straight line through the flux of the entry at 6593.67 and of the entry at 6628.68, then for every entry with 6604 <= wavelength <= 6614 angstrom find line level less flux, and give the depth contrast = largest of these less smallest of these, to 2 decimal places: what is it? 0.68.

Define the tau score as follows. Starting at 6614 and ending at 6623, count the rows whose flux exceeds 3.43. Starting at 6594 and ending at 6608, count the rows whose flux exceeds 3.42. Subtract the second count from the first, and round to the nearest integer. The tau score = 3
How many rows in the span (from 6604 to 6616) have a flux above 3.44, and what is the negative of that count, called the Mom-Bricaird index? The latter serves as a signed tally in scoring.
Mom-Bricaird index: -4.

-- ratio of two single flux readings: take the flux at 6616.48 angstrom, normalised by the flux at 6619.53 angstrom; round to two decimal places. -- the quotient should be 1.07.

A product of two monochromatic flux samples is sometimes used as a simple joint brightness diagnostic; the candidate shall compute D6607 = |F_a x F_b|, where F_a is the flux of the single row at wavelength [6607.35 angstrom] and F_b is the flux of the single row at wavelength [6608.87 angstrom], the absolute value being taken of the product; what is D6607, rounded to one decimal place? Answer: 11.5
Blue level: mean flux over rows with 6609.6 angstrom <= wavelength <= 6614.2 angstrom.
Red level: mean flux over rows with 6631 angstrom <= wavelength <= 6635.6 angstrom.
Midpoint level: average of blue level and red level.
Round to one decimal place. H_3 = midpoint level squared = 12.7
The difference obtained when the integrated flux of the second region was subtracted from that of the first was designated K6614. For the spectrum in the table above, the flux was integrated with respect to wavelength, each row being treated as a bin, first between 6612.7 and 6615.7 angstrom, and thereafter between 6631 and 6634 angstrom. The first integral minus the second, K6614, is 1.0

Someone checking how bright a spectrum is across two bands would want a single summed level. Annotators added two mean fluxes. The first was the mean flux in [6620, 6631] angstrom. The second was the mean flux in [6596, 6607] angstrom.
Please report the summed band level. 6.73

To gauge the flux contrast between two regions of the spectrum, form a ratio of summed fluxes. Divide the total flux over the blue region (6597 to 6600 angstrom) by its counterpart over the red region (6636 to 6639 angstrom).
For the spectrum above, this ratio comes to 0.98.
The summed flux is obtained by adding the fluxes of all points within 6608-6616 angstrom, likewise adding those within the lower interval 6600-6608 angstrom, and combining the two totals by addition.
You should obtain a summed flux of 34.3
